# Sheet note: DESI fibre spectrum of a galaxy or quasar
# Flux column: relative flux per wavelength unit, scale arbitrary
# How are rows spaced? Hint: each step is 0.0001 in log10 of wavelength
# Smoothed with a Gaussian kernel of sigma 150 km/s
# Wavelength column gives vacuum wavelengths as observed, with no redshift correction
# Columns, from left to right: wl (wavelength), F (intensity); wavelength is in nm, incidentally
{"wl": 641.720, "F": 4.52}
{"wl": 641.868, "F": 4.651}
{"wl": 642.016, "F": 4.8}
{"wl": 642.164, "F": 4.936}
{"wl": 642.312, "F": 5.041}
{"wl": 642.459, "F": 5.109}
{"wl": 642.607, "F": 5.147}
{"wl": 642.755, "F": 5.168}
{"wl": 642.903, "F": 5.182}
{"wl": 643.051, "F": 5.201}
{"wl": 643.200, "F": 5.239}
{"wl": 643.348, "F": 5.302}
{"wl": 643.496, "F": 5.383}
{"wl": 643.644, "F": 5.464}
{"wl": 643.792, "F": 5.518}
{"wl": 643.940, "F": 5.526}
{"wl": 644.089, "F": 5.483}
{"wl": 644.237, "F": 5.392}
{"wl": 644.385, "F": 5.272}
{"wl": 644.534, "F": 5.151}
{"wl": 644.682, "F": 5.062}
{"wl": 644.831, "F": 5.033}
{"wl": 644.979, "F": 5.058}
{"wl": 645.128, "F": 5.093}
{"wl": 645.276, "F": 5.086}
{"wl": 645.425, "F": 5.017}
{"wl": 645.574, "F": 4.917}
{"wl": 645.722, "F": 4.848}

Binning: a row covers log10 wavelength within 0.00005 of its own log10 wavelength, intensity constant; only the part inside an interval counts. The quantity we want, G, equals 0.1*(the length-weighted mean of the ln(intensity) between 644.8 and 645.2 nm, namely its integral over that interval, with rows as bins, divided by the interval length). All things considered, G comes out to 0.162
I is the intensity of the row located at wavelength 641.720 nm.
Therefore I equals 4.52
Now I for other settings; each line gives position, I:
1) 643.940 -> 5.526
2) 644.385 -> 5.272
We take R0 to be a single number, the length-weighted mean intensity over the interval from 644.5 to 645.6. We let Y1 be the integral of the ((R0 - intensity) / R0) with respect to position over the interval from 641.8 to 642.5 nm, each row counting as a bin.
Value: 0.021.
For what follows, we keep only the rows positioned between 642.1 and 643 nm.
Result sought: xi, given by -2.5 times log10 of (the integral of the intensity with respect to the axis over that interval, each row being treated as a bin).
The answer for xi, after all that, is -1.66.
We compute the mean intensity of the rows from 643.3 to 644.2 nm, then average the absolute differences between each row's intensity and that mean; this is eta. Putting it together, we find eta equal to 0.069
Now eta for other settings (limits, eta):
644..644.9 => 0.150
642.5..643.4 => 0.043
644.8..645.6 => 0.045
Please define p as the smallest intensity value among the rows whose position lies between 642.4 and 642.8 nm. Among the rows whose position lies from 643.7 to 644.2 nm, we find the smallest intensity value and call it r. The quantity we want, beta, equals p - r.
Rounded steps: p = 5.109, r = 5.483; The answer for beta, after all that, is -0.37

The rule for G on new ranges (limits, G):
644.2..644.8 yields 0.165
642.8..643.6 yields 0.166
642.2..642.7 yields 0.163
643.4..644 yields 0.170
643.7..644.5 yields 0.169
